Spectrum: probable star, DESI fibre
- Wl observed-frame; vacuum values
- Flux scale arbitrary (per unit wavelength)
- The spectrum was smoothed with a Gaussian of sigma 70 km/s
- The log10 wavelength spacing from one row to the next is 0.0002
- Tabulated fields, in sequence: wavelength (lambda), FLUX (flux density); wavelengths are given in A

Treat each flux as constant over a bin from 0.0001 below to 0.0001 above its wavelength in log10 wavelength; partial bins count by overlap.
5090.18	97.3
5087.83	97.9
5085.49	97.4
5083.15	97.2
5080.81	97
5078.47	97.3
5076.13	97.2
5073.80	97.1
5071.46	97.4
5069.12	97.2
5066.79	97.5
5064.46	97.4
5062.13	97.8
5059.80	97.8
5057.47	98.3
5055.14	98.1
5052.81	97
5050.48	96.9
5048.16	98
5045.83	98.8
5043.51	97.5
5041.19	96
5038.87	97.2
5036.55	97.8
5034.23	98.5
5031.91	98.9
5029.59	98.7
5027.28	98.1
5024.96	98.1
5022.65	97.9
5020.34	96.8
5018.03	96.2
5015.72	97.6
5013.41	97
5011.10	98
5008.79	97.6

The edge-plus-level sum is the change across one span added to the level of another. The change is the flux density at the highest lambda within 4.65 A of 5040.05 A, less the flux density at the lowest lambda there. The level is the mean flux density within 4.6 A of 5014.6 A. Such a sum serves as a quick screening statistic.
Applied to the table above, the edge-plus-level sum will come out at 96.9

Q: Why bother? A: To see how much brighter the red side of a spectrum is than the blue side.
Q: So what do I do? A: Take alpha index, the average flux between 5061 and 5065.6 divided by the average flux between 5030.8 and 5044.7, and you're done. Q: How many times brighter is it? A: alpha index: 1.00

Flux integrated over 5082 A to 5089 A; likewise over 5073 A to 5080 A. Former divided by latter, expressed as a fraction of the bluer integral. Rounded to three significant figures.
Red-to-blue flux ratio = 1.00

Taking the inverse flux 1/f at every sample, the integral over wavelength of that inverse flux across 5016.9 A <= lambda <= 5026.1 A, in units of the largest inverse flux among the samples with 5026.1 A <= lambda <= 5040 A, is 9.2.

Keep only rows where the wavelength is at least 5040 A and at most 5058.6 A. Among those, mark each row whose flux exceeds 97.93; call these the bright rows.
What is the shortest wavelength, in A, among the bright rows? 5045.83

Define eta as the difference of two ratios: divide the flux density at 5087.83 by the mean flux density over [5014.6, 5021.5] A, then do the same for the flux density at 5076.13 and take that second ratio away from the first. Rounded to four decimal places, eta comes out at 0.0072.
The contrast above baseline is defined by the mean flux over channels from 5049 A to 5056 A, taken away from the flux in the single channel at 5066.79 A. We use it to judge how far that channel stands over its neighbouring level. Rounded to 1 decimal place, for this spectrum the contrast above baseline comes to 0.2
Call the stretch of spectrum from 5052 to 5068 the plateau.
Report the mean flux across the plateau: 97.7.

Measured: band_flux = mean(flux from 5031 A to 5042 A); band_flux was 97.68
